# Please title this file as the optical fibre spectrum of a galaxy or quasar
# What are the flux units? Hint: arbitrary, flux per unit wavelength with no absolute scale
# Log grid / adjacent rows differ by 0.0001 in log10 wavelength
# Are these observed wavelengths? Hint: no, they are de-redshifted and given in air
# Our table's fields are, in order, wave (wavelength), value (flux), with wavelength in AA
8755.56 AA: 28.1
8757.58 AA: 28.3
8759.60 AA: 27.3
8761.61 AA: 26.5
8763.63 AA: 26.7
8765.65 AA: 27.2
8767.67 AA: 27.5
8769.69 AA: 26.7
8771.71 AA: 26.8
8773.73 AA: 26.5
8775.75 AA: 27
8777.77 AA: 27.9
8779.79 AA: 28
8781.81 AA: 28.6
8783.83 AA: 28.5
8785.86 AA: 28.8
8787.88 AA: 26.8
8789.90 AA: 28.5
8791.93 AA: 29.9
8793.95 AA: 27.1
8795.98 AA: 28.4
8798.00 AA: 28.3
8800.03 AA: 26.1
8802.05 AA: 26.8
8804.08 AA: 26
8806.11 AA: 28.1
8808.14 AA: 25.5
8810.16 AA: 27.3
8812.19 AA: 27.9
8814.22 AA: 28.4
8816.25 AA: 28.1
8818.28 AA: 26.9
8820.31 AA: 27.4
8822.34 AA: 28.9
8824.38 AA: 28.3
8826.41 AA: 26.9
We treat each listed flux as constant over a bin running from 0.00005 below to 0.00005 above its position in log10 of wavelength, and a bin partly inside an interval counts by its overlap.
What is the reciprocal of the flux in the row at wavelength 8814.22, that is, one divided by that 0.0352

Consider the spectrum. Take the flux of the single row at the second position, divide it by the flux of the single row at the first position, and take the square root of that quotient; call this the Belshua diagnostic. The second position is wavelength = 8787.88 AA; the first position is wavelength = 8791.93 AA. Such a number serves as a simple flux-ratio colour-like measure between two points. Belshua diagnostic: 0.95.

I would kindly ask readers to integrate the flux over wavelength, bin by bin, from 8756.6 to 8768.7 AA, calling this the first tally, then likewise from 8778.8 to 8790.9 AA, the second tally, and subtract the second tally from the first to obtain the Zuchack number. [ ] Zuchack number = -12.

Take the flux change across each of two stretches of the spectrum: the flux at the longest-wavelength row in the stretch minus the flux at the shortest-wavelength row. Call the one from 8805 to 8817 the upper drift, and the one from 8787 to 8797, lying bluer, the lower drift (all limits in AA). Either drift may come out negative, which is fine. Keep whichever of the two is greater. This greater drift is 1.6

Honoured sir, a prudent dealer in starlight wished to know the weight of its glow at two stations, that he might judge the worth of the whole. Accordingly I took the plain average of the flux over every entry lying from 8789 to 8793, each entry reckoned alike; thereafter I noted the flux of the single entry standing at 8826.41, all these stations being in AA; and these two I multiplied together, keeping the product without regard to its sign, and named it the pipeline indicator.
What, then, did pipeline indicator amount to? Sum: 785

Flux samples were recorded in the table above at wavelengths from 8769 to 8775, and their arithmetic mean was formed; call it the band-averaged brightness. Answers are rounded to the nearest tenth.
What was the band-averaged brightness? 26.7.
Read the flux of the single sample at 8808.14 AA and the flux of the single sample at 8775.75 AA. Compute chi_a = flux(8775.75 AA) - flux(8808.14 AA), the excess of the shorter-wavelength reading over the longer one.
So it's 1.5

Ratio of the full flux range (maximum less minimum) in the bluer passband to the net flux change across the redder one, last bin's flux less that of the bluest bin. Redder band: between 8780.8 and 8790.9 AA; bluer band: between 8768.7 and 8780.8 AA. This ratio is -15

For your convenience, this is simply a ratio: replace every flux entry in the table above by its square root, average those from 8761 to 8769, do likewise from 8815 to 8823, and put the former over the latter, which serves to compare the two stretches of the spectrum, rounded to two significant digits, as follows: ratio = 0.98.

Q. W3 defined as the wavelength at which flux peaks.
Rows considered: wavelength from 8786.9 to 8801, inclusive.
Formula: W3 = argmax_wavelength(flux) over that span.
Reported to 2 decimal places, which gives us 8791.93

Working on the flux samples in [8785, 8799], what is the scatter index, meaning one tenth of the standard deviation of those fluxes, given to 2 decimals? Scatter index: 0.10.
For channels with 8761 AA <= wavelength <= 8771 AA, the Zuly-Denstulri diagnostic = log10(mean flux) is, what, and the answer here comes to 1.430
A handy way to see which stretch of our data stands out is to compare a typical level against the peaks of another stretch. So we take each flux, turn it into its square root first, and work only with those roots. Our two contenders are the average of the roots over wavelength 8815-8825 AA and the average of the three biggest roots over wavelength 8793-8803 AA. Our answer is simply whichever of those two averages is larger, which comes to 5.28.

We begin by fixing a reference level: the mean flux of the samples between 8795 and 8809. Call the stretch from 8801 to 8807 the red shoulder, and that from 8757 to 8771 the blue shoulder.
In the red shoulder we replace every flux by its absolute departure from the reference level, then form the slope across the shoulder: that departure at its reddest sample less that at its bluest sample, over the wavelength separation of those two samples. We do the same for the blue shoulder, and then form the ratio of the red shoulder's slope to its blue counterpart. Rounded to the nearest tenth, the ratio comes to -2.7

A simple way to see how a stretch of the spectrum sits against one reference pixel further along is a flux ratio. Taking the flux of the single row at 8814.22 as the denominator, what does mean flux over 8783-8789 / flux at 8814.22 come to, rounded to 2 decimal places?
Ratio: 0.99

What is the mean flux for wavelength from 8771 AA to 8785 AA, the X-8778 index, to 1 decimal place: 27.6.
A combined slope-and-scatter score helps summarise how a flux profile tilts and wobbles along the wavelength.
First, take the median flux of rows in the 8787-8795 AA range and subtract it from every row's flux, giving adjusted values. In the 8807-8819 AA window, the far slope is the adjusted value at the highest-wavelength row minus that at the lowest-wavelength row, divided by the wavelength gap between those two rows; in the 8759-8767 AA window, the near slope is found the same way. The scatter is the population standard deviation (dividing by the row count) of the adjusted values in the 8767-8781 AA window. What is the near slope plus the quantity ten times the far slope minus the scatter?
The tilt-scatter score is 0.8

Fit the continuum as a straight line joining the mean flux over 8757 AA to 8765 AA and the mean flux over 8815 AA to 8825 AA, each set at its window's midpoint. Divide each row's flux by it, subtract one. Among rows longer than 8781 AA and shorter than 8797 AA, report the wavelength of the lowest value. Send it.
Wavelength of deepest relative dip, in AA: 8787.88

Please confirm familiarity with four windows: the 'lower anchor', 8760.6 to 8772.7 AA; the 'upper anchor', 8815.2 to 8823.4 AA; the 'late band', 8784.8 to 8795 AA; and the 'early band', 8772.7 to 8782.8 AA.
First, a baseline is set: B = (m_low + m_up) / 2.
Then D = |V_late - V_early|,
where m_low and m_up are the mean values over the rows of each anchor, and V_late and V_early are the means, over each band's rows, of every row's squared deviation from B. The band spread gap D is 1.4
